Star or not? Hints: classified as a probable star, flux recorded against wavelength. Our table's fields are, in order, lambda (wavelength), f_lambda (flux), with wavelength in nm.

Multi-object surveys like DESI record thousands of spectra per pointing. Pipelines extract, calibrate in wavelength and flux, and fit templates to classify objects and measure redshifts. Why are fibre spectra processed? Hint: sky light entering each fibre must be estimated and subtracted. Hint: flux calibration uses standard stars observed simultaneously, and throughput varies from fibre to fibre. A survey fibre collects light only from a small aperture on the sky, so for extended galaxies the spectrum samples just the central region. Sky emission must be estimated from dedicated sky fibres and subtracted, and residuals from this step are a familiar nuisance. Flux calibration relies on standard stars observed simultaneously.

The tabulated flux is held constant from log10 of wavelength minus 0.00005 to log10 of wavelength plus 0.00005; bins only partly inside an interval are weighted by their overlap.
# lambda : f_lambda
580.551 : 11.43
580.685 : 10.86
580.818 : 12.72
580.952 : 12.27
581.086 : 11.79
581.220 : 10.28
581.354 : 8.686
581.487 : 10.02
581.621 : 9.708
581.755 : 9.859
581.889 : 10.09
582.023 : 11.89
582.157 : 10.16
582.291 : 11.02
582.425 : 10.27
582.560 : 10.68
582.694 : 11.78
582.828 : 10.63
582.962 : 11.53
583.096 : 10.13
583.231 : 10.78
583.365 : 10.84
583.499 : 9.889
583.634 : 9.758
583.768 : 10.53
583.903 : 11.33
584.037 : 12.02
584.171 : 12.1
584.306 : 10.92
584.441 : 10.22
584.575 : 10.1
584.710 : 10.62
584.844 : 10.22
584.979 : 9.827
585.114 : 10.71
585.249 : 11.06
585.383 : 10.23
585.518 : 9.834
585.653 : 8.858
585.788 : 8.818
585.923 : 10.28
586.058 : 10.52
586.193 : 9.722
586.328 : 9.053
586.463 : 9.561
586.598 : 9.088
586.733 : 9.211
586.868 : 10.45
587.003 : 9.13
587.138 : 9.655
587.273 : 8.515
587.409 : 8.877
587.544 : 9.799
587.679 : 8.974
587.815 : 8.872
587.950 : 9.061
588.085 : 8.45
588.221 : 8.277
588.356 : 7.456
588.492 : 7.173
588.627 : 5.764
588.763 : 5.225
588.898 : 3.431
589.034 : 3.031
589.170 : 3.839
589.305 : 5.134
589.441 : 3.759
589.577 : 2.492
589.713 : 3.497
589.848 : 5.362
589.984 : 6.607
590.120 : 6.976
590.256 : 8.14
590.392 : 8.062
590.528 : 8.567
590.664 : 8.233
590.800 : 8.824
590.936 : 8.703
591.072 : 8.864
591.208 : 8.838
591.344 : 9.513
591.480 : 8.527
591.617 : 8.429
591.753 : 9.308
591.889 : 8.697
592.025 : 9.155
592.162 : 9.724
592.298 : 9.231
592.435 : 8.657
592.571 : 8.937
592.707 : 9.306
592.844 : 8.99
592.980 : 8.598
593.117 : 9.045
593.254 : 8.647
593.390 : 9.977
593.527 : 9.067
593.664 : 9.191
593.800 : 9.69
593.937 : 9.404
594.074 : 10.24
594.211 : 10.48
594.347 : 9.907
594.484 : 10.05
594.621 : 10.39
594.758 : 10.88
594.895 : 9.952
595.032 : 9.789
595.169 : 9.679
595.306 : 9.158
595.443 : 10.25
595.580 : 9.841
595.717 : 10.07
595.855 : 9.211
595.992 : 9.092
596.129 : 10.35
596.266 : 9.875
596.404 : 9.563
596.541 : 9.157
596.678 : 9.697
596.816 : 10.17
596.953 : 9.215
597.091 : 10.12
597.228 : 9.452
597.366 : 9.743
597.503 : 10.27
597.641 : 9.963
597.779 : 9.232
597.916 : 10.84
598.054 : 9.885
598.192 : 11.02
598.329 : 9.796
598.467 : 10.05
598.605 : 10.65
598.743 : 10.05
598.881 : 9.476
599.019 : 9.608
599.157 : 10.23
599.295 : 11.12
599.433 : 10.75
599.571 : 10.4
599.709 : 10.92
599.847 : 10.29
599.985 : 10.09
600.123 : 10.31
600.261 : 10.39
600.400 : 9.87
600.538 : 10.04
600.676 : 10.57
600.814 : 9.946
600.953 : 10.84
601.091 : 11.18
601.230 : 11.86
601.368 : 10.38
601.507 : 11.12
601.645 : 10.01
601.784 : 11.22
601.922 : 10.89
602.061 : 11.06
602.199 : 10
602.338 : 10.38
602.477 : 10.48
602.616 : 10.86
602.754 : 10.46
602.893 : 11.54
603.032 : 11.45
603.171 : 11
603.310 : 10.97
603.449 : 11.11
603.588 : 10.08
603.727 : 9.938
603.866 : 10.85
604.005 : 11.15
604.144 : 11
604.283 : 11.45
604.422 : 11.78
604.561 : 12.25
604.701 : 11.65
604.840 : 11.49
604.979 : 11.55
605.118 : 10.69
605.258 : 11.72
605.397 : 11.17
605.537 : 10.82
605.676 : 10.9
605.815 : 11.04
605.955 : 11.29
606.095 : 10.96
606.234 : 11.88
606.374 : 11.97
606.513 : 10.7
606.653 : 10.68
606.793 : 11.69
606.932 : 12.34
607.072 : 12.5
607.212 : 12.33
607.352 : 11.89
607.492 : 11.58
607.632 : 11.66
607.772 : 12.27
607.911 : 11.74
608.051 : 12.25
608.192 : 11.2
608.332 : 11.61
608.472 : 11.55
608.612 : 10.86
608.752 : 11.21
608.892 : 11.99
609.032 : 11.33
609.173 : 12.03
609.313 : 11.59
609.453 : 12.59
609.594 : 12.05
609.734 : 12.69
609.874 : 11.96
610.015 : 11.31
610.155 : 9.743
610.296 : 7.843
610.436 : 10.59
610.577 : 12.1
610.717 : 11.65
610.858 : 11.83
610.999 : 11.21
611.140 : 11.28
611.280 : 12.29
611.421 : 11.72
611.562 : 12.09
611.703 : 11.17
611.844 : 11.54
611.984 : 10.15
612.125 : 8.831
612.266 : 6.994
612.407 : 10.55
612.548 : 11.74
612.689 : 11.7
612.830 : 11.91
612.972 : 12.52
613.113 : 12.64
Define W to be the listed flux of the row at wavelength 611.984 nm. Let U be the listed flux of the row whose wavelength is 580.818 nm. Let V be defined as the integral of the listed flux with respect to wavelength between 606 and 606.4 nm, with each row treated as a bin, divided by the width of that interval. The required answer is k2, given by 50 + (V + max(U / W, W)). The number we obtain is 71.7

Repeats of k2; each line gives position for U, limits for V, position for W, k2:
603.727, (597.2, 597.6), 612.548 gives 71.6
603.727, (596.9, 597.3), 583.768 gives 70.1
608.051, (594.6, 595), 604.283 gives 71.8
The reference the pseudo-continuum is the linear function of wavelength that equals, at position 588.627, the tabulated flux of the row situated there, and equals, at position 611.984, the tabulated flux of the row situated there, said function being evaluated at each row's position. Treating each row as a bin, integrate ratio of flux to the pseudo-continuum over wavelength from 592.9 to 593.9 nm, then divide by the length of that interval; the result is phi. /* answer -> 1.38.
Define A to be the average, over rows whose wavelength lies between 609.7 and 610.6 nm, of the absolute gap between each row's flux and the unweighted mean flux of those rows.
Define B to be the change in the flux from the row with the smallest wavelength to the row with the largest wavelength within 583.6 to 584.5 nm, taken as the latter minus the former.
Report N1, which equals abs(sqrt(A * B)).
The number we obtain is 0.77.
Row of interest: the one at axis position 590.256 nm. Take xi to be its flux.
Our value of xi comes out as 8.14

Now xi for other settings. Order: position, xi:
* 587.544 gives 9.799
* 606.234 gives 11.88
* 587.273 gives 8.515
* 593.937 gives 9.404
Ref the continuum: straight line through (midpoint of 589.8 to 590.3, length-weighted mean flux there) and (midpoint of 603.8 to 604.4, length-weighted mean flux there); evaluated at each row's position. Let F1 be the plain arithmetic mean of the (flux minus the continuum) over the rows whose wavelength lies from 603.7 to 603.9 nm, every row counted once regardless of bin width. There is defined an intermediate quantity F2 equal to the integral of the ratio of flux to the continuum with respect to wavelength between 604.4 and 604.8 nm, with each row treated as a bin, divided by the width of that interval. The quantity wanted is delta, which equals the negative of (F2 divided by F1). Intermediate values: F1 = -0.7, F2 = 1.05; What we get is 1.5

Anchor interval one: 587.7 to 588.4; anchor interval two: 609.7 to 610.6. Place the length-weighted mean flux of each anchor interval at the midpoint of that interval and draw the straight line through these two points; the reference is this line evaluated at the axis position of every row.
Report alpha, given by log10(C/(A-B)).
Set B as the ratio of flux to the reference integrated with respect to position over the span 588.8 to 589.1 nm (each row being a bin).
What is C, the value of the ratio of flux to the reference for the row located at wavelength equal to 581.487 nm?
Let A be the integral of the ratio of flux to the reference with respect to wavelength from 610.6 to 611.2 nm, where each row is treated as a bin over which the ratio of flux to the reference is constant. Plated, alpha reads 0.4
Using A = 0.64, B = 0.12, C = 1.28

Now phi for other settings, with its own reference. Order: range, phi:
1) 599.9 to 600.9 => 1.28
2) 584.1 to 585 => 2.13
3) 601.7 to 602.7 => 1.29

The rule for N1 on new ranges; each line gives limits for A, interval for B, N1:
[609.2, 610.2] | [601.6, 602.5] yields 0.58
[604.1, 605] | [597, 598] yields 0.43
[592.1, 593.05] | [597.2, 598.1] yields 0.36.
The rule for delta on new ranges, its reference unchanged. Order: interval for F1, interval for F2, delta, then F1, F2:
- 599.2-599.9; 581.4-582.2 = -2.6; 0.9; 2.46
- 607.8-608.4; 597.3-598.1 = 1.5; -0.7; 1.09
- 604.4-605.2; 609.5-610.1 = -5.1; 0.2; 0.92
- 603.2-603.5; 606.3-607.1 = -10.6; 0.1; 0.97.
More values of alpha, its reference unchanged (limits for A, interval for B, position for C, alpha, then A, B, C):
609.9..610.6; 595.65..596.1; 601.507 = 0.7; 0.67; 0.46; 1.13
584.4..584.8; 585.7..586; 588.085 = 0.8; 0.51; 0.35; 0.99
